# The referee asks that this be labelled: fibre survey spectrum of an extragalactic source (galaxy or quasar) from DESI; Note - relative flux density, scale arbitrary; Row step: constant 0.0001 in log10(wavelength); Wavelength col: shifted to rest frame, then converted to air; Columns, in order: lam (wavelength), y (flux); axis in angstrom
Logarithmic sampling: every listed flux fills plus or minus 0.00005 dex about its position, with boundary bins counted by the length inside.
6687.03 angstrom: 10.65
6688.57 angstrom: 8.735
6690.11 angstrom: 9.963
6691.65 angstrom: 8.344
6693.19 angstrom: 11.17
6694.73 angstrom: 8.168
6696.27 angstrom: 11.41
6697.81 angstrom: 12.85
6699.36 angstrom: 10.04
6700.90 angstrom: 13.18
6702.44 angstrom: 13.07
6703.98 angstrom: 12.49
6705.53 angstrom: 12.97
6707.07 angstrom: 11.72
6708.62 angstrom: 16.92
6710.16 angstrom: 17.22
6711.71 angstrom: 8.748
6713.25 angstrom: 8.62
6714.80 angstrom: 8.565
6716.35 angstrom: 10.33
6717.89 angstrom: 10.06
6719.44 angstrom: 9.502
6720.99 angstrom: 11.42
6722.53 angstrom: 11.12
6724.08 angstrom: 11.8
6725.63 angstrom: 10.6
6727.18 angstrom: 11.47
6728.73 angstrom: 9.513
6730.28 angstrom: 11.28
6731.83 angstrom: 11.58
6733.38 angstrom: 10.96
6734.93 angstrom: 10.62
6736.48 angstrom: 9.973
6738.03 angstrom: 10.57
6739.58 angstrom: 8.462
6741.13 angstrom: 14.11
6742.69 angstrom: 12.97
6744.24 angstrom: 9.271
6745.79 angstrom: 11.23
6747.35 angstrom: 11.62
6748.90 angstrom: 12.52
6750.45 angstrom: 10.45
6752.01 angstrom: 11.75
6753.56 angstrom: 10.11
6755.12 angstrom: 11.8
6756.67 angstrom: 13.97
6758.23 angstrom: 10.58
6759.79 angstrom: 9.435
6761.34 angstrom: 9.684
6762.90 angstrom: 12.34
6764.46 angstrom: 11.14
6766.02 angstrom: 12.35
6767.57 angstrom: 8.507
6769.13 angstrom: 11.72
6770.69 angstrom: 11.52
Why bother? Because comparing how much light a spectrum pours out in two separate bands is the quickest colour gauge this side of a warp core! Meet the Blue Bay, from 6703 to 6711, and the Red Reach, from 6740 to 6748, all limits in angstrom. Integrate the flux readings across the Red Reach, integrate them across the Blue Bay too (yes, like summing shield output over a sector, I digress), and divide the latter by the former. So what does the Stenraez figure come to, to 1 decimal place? 1.2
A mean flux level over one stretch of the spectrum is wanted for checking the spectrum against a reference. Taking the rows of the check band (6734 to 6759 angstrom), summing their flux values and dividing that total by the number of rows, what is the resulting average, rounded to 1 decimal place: 11.3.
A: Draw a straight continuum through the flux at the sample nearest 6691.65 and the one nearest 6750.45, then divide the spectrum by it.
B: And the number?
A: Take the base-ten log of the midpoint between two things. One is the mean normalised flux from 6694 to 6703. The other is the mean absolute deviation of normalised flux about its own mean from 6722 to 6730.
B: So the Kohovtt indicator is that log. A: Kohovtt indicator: -0.153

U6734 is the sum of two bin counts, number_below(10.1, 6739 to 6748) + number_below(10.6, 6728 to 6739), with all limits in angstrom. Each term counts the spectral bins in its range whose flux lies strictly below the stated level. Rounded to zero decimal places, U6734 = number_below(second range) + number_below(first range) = 5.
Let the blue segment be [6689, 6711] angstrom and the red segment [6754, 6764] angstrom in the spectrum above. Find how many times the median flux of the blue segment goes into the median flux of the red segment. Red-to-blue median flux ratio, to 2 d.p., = 0.92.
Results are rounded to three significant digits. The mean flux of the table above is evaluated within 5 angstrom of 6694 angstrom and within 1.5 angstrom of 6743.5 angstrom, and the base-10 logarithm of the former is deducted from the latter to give 10.1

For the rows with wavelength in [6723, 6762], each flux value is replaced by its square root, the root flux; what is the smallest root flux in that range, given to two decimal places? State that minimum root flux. 2.91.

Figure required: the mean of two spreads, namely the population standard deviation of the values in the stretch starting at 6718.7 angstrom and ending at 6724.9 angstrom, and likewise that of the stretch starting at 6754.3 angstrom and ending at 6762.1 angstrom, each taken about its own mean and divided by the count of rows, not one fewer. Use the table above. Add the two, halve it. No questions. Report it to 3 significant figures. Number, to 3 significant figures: 1.27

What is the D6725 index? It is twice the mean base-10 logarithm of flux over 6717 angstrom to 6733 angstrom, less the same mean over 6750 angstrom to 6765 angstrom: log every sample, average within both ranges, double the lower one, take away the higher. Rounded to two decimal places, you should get 1.02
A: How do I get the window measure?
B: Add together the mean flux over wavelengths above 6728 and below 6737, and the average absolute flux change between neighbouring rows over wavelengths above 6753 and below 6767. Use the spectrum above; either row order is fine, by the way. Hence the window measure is 12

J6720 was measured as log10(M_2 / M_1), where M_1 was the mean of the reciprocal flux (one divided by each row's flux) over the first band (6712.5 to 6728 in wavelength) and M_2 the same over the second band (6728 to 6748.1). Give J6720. -0.022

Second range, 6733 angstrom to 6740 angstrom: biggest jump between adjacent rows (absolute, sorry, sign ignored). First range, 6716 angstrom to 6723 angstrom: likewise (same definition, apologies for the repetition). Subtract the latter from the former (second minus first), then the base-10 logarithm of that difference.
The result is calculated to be -0.7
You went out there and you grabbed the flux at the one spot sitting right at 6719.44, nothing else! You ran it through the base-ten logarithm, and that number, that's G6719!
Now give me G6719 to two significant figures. 0.98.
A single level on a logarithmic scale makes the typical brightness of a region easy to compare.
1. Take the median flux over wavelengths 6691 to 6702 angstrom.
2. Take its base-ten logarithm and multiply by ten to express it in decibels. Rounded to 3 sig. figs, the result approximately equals 10.5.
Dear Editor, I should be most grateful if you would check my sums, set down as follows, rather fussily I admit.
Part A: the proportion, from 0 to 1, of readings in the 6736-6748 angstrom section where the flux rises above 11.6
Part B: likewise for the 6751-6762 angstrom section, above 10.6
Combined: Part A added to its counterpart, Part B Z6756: 0.80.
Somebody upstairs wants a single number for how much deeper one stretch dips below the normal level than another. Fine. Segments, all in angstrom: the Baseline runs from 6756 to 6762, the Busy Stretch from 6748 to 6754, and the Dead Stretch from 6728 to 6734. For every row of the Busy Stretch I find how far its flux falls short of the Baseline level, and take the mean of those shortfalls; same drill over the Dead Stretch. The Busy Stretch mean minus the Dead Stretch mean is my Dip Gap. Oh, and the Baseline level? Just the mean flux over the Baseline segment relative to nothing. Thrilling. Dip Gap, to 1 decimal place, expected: -0.4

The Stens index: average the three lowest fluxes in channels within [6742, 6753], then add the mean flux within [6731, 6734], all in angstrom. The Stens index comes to 21.6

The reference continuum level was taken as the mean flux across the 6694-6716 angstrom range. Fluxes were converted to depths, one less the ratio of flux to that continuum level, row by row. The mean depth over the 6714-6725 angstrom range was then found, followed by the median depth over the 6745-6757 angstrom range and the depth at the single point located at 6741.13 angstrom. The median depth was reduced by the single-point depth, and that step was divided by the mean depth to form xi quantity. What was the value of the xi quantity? 1.7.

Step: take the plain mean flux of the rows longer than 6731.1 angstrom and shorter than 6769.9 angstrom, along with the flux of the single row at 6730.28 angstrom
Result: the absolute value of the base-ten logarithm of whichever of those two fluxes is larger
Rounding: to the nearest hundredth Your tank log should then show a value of 1.05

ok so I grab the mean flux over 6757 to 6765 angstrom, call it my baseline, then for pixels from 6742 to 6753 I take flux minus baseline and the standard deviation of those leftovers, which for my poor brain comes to 1.2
